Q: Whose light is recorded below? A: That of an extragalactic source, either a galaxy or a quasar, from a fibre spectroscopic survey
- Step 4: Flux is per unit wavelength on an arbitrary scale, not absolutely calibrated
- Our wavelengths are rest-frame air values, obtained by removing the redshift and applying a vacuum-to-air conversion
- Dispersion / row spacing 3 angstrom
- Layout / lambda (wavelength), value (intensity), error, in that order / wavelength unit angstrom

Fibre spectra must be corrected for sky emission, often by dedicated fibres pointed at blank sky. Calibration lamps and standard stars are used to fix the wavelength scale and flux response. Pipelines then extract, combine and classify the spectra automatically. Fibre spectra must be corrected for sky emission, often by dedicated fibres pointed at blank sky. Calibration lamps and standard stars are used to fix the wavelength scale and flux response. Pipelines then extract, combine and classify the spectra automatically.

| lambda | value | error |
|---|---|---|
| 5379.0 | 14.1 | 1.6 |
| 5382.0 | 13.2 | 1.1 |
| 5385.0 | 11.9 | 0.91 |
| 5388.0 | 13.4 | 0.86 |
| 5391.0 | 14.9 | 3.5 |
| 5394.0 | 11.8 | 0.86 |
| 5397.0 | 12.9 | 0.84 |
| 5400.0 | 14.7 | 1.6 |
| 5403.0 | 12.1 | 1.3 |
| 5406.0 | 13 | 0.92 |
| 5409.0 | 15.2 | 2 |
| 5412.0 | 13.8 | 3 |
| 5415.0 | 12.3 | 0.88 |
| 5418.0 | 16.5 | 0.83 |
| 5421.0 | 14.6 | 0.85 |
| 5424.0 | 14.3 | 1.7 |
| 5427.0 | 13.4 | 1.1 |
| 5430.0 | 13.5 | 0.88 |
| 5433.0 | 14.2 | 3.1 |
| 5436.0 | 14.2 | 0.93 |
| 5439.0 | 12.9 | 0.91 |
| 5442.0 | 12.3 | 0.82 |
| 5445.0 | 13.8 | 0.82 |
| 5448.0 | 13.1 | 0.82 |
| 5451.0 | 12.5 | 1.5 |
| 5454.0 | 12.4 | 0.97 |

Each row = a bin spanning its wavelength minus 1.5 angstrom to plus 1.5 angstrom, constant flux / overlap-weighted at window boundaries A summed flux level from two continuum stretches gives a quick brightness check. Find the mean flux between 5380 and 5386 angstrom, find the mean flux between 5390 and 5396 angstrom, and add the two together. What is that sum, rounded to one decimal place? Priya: 25.9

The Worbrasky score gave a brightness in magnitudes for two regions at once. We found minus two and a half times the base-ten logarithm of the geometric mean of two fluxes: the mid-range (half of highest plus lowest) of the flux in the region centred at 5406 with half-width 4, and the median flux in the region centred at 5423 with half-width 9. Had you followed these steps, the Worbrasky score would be -2.85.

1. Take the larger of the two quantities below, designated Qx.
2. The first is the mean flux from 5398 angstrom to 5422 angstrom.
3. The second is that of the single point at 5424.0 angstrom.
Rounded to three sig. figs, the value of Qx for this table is 14.3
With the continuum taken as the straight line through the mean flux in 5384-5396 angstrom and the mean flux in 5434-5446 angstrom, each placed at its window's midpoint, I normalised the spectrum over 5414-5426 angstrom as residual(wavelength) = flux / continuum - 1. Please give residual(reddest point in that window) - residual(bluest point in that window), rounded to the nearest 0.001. 0.148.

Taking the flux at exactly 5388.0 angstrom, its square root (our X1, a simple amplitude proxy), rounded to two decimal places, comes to 3.66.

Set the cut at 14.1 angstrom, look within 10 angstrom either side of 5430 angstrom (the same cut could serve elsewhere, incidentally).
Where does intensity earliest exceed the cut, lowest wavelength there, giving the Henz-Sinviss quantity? 5421.0 angstrom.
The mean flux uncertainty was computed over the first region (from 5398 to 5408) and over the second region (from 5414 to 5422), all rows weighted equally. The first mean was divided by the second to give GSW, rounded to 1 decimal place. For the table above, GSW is 1.5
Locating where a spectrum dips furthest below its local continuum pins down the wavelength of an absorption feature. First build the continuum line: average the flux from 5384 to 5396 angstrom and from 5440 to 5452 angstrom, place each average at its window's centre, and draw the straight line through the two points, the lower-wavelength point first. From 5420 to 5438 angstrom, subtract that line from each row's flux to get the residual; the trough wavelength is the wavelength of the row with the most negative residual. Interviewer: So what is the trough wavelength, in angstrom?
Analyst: 5427.0 angstrom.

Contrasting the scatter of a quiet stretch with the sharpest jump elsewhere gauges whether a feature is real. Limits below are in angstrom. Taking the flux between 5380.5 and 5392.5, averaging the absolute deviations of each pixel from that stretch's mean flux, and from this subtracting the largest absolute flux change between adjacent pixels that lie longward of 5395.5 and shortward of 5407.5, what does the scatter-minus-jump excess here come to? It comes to -1.8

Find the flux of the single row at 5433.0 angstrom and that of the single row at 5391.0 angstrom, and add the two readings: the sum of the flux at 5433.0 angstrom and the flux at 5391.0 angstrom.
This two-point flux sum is 29.1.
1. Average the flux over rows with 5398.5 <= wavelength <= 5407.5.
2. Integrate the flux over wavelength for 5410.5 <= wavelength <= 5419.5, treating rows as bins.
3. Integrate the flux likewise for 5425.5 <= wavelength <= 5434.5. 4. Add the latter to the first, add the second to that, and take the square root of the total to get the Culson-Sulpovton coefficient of 16.3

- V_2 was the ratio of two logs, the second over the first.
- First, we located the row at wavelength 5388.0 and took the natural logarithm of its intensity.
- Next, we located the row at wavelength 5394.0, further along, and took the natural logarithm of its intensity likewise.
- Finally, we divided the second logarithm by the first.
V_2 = 0.95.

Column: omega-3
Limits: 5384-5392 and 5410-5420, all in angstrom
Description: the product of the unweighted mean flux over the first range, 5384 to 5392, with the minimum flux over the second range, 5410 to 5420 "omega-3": 165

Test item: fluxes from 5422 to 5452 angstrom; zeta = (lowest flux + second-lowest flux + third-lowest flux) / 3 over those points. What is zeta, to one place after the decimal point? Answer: 12.6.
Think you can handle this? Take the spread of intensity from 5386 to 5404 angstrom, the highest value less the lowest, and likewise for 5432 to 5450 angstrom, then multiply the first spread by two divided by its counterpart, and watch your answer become 3.3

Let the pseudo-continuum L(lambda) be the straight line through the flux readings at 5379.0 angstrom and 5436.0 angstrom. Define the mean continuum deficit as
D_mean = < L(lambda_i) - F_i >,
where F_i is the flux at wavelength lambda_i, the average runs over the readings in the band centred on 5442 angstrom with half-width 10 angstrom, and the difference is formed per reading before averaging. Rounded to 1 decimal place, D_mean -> 0.9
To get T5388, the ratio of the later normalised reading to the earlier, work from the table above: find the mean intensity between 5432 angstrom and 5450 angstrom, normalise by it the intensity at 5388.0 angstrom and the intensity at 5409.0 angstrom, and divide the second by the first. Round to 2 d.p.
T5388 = 1.13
